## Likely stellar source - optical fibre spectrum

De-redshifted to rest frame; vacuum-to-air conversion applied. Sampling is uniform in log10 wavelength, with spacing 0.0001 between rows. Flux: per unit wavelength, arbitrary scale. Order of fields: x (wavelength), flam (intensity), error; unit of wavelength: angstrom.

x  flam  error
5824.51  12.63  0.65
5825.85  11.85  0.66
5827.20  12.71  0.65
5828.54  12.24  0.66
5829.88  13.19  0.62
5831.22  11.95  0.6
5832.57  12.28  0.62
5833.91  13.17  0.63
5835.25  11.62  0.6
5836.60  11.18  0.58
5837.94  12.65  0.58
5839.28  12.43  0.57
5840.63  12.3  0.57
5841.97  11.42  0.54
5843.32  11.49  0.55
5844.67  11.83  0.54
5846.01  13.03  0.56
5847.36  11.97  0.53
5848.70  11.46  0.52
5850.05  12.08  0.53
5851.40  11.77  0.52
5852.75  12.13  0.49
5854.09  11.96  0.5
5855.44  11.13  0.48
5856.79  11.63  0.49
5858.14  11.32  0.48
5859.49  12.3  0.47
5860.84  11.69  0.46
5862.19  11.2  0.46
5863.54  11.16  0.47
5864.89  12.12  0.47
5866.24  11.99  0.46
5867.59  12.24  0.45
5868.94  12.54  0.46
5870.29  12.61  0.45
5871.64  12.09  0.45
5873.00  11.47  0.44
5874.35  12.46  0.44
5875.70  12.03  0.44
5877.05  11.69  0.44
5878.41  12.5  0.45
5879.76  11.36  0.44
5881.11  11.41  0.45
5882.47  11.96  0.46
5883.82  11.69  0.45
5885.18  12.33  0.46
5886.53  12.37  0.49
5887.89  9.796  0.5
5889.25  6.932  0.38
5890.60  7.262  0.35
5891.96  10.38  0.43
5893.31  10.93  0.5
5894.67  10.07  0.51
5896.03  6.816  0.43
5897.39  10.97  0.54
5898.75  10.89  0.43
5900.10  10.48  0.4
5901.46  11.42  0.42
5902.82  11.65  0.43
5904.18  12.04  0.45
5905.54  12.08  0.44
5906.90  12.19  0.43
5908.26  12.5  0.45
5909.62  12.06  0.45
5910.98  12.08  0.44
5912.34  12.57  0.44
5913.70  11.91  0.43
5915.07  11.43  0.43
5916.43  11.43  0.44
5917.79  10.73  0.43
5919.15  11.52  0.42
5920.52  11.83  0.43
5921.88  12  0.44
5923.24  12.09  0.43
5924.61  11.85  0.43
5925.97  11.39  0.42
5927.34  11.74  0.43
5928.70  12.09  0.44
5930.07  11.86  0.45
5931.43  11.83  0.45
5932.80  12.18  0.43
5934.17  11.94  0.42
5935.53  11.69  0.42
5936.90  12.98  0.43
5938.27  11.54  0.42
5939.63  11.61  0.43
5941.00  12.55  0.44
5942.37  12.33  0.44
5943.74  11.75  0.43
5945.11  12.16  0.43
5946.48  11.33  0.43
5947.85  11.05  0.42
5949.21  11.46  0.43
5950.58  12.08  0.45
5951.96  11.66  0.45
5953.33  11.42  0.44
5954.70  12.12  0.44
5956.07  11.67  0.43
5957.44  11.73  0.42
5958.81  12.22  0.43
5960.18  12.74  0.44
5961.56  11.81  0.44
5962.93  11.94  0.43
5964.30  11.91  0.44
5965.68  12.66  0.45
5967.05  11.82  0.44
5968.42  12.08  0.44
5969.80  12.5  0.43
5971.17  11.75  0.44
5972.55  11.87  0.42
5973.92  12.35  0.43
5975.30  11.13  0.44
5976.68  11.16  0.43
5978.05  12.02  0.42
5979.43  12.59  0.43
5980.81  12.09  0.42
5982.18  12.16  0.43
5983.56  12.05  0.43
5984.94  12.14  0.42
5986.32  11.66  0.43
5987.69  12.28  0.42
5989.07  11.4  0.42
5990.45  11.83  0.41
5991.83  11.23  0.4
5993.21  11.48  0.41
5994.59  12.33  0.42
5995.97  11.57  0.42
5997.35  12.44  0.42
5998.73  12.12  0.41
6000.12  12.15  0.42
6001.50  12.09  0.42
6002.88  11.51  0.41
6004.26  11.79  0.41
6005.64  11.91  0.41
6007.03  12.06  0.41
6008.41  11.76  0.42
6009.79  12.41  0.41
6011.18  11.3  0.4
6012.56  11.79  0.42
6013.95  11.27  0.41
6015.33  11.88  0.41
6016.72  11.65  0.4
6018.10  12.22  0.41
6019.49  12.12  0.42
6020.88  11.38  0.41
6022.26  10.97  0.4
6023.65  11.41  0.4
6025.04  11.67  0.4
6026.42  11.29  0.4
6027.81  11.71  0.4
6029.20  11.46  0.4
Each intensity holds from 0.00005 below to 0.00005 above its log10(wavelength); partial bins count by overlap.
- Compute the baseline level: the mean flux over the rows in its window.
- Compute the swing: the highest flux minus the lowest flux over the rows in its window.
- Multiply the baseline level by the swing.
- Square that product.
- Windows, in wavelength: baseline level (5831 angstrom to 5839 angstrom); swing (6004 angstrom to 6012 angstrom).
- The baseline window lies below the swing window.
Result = 182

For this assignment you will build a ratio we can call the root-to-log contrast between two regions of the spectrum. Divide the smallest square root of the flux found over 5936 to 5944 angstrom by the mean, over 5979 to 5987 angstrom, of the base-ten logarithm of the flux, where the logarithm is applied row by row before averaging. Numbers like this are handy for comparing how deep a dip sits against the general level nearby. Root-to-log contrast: 3.14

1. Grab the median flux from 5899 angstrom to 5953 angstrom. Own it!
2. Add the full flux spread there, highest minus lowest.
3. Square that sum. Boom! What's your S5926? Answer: 206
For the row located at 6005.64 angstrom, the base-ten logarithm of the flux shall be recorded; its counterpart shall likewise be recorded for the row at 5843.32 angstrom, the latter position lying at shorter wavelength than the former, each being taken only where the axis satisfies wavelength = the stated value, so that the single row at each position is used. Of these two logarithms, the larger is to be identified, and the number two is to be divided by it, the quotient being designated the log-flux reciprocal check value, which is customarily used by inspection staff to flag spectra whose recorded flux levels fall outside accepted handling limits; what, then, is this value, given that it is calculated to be 1.86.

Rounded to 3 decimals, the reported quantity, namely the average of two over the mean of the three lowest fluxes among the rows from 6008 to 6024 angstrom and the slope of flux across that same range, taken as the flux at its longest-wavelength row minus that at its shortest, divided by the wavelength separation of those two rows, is 0.078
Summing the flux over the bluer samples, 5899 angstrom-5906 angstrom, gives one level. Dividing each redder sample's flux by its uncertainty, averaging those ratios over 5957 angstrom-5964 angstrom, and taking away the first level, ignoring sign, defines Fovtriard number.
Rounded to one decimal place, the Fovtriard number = 29.7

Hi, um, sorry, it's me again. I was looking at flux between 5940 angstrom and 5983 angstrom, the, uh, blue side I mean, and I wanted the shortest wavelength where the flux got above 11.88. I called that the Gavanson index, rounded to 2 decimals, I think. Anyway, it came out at 5941.00 angstrom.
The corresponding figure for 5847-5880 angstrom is 5847.36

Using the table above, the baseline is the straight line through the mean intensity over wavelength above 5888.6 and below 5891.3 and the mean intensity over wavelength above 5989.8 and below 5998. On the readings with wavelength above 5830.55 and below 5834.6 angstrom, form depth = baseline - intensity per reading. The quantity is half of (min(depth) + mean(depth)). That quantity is -8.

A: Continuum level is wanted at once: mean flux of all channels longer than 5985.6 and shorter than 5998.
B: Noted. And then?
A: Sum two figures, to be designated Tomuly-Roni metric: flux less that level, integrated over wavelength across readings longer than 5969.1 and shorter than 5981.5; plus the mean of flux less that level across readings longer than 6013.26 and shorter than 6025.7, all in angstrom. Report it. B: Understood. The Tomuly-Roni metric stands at 1.5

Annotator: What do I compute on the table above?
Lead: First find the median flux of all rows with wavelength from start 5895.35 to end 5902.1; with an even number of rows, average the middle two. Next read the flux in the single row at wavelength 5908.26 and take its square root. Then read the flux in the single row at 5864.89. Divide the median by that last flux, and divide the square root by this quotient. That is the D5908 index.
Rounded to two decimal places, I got 3.93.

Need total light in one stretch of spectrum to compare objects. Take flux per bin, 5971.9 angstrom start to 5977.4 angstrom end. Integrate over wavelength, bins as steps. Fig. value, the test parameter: 64.0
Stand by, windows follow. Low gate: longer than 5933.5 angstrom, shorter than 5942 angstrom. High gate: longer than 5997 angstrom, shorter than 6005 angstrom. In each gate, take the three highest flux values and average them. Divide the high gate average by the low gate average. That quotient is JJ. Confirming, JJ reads 0.98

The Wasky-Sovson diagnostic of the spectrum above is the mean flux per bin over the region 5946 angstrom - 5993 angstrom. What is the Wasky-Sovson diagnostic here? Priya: 11.88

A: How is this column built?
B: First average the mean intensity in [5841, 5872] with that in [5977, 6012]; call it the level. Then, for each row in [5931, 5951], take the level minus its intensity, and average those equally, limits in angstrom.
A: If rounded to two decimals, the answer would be 0.01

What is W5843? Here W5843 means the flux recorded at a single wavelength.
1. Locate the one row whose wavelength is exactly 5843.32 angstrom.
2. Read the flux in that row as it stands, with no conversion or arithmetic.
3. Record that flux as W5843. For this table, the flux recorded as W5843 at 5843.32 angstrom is 11.49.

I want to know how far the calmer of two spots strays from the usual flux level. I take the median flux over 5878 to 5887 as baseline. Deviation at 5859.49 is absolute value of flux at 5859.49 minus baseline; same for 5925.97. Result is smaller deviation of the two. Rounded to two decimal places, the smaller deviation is 0.34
